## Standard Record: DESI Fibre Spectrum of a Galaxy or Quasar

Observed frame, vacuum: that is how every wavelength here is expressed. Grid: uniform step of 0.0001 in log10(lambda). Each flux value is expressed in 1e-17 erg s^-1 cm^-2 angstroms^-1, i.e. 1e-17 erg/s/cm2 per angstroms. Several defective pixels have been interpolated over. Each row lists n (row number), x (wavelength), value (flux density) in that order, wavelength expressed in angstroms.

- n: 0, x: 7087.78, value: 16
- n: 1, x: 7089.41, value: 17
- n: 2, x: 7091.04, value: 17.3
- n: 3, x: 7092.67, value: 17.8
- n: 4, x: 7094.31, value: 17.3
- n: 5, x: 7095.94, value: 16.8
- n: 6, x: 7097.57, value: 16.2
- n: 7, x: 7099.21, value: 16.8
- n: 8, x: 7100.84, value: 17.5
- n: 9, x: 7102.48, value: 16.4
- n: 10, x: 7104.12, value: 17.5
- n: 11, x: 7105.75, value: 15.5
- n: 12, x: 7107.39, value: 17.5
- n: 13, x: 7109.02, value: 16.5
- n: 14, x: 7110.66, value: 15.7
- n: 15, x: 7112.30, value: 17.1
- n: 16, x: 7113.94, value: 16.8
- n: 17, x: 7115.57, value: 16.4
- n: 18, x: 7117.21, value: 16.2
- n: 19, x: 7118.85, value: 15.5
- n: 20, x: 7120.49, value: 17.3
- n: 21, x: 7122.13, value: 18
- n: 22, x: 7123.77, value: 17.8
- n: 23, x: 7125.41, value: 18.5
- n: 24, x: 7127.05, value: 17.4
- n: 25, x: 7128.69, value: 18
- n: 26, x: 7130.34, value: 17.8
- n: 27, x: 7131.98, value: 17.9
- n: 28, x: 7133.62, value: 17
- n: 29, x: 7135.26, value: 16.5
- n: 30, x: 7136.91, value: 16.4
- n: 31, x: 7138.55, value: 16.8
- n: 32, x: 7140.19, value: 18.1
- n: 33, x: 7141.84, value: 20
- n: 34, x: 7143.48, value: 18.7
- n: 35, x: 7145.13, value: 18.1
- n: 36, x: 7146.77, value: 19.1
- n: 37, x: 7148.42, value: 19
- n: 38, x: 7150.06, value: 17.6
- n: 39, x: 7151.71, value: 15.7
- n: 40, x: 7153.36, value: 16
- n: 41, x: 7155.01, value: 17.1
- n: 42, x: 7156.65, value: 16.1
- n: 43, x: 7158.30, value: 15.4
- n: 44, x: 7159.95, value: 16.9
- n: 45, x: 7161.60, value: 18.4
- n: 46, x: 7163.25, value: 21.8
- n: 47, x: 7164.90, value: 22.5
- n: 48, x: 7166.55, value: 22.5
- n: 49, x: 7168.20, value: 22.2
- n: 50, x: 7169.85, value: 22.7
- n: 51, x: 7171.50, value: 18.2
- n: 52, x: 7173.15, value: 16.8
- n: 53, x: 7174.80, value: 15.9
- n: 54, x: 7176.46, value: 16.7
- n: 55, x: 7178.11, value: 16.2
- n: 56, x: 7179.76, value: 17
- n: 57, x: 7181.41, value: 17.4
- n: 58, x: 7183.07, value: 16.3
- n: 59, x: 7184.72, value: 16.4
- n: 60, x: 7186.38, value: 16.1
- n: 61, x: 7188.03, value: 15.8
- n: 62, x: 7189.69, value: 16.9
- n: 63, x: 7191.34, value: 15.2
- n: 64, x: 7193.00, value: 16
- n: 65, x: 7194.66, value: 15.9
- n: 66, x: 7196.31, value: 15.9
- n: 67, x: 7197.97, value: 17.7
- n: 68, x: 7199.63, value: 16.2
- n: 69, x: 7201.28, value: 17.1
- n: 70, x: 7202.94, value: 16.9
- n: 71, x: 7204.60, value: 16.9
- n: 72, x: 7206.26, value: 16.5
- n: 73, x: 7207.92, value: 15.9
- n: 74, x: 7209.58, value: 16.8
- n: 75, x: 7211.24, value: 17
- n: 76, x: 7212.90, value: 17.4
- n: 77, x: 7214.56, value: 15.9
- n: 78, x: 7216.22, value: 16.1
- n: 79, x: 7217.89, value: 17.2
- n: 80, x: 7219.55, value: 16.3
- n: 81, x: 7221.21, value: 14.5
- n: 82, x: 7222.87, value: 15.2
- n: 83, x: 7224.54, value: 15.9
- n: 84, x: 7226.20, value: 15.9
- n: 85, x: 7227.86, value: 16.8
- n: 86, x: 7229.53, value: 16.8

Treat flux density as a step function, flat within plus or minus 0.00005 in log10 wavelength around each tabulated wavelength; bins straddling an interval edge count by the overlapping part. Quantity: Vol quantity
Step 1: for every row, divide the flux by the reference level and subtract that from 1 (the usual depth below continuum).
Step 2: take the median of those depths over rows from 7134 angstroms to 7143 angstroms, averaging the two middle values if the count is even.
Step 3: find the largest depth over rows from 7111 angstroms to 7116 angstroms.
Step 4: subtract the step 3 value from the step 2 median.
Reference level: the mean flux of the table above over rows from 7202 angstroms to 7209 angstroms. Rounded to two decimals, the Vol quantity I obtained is -0.02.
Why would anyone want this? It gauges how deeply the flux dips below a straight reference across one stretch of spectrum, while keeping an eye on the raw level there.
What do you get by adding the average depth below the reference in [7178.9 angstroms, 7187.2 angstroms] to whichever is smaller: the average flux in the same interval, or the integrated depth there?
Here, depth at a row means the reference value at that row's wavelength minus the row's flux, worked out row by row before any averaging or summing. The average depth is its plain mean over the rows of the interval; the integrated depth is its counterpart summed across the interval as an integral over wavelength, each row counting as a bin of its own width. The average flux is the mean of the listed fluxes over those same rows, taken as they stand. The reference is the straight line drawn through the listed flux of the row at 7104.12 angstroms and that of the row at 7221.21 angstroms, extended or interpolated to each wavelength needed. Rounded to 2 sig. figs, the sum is -11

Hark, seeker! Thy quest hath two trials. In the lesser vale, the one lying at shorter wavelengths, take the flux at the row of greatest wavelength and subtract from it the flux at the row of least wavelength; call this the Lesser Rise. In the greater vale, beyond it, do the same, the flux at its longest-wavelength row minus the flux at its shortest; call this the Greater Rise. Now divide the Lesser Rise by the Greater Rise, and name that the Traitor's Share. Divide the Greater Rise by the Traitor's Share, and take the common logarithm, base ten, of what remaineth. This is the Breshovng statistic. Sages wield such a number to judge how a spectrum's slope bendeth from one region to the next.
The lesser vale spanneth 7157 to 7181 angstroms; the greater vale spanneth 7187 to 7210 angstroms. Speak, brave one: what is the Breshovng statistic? -0.2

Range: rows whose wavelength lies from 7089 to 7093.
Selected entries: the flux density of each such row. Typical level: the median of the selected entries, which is 17.3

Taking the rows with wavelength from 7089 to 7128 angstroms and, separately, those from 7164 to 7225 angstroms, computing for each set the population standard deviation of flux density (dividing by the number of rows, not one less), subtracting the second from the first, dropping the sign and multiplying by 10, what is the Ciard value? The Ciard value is 12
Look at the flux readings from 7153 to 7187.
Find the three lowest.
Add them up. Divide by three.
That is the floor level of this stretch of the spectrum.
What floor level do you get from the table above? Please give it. 15.8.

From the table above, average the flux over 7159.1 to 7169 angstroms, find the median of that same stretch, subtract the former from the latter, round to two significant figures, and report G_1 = 1.3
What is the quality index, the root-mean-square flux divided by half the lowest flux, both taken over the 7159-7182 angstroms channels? 2.41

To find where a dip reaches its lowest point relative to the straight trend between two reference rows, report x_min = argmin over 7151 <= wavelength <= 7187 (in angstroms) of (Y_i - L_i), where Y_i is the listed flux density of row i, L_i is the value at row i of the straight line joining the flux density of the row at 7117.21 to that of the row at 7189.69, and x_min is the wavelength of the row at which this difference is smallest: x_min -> 7158.30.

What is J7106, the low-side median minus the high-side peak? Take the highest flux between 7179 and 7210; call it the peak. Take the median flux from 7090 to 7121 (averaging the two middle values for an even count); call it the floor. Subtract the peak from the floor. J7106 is -0.9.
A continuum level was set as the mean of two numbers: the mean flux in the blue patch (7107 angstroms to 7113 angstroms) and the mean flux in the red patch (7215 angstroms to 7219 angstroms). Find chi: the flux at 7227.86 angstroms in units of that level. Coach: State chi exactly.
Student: 1.01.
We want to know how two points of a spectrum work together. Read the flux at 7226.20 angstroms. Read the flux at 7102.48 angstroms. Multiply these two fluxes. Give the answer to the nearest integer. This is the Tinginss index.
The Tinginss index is 261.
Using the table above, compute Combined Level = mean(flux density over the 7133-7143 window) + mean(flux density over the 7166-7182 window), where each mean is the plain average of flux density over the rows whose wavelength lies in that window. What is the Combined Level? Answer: 36.0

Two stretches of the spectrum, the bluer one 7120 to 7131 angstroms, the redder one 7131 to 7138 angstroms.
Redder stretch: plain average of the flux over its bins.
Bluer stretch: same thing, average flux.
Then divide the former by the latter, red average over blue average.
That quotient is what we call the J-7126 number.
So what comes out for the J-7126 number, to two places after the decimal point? 0.95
